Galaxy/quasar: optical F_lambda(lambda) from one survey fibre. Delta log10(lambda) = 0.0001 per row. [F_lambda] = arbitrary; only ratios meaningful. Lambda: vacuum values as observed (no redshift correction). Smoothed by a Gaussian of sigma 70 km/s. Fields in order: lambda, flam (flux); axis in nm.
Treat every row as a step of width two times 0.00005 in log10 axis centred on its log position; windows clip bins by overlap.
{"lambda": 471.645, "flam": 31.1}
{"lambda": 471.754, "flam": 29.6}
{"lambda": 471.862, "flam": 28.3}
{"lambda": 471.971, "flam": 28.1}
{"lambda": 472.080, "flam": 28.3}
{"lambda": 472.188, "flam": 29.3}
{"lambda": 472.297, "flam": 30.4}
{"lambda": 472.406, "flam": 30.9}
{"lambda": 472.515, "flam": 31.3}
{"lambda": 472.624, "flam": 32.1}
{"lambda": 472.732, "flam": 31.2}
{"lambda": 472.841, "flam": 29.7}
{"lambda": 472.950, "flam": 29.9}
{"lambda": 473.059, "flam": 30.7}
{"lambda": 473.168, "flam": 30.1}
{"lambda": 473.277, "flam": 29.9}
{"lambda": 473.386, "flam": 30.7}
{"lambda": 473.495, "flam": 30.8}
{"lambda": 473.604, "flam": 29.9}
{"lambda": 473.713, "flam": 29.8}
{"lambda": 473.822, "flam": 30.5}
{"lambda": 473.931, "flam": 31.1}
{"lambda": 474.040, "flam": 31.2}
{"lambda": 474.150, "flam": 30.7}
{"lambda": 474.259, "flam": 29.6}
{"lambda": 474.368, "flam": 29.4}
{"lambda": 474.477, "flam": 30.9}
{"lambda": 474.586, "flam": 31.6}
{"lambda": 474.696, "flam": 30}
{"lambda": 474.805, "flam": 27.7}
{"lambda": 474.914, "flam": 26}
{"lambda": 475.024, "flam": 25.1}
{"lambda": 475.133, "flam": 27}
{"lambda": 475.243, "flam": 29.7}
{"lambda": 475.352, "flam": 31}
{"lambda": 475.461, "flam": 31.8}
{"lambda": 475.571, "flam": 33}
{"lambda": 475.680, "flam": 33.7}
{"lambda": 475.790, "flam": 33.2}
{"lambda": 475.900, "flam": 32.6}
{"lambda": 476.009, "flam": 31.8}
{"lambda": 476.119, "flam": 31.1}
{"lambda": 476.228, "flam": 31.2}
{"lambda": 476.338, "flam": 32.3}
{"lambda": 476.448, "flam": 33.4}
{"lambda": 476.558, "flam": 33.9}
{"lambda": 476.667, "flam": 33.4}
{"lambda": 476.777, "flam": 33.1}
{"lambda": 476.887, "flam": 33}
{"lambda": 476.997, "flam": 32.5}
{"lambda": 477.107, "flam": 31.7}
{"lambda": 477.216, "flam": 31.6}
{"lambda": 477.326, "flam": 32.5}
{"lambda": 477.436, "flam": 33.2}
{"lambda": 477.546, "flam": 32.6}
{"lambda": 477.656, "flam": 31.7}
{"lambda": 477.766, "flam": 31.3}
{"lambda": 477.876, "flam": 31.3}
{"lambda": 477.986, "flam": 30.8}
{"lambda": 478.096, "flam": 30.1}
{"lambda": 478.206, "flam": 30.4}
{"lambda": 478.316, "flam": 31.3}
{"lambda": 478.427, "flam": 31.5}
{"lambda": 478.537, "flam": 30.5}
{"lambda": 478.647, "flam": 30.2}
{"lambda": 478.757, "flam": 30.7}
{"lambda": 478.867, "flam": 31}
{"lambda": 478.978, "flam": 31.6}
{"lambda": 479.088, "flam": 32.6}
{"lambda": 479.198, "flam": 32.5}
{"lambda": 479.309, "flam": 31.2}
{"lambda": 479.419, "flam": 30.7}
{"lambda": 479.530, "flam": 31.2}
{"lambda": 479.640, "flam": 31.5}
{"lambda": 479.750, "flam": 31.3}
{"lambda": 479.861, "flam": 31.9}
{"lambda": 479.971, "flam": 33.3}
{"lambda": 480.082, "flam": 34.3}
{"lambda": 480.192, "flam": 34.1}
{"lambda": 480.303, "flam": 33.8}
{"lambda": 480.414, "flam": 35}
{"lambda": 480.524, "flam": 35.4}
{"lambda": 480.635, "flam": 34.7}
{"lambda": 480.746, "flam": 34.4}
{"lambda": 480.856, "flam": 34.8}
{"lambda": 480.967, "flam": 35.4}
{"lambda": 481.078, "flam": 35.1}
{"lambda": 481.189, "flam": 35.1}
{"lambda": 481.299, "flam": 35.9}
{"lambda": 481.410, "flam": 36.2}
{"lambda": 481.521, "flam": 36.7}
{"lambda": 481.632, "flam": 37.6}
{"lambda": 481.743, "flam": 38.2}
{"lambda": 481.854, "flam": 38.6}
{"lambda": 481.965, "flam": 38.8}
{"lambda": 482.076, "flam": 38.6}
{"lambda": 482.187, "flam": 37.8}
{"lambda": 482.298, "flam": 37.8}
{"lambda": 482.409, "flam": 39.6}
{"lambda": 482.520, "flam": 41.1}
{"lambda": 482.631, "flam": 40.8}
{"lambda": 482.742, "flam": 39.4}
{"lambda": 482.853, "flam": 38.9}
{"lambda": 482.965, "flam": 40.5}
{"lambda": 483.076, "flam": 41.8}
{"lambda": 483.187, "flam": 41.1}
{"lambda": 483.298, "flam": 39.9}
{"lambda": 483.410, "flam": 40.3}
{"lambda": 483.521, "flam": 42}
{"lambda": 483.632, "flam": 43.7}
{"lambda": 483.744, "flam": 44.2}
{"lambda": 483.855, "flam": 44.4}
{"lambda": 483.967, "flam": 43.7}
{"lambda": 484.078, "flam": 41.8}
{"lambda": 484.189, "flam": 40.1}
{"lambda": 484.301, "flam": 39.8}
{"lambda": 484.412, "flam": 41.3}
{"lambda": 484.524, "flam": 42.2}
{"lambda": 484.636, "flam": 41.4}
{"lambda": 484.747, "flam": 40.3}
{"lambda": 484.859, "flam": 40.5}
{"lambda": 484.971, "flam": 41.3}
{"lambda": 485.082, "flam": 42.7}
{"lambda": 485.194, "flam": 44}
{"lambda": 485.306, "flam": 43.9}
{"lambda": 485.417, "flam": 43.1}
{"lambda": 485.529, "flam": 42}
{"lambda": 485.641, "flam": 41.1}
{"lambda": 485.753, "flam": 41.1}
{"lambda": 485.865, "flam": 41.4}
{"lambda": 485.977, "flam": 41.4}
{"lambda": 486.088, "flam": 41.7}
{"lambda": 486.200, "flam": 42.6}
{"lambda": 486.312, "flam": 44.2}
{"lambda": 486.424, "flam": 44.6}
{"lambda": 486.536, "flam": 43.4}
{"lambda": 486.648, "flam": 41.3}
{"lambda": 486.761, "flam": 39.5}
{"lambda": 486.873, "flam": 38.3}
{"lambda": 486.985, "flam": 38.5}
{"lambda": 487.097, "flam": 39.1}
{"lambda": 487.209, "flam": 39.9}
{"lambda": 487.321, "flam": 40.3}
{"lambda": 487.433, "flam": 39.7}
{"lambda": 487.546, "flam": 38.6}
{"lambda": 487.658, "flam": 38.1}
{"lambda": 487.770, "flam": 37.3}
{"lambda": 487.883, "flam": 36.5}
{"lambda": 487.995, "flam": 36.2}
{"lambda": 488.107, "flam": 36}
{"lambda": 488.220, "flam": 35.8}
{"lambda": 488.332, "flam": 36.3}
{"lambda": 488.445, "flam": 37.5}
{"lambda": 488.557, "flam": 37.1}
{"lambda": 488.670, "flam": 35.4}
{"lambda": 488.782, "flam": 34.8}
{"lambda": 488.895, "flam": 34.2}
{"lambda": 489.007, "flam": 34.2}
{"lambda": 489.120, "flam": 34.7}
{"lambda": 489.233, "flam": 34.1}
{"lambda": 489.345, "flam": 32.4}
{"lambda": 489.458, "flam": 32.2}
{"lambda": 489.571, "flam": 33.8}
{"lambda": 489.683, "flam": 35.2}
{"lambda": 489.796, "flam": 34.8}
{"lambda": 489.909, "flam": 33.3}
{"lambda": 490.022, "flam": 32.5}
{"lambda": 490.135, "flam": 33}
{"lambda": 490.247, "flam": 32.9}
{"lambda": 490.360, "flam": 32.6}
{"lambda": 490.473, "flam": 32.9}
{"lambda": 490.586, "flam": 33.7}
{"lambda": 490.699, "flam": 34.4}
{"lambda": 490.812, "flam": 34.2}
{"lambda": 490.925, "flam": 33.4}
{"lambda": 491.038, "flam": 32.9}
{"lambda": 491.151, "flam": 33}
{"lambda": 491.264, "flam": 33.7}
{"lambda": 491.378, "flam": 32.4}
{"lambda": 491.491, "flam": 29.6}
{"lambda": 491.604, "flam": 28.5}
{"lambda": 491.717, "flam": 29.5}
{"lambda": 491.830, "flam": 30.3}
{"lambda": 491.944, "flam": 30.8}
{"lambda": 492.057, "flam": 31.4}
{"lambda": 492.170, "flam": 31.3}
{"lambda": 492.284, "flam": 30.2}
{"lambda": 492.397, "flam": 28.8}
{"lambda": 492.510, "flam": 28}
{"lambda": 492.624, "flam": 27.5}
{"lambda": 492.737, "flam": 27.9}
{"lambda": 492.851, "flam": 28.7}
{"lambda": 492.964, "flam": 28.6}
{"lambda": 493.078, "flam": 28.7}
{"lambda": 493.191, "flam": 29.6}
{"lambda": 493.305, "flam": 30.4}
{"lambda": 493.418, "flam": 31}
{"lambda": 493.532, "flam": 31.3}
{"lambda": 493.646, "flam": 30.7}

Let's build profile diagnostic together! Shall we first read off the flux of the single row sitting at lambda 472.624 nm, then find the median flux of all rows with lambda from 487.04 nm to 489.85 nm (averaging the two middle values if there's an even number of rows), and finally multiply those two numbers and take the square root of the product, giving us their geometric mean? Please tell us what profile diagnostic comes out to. 34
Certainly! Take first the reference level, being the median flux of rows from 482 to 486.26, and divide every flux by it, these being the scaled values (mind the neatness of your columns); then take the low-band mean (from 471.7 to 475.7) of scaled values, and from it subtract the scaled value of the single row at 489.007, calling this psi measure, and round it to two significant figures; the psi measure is -0.10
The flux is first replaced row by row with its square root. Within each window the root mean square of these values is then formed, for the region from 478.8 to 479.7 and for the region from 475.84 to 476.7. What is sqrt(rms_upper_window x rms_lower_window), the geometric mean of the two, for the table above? 5.66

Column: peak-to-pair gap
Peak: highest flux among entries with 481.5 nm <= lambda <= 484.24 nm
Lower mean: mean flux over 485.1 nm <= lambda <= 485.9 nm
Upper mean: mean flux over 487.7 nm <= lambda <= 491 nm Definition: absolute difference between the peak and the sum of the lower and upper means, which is 33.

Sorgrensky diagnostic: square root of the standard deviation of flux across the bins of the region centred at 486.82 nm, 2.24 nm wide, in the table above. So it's 1.5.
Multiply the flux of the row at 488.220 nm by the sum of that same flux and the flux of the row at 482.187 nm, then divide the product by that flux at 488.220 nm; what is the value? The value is 73.6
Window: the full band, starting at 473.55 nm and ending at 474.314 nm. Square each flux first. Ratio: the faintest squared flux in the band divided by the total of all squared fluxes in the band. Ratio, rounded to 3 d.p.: 0.135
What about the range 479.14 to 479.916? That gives 0.136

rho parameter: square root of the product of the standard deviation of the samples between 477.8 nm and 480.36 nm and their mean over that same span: 6.2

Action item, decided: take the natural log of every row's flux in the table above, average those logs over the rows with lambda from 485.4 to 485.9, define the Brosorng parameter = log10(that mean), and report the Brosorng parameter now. 0.57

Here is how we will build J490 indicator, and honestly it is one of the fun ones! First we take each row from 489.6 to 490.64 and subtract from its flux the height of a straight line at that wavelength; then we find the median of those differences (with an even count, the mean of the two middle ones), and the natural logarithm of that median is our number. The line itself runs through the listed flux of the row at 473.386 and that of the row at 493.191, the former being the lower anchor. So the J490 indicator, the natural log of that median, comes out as 1.2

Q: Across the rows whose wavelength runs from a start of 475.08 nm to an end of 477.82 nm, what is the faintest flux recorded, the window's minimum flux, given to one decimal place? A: 27.0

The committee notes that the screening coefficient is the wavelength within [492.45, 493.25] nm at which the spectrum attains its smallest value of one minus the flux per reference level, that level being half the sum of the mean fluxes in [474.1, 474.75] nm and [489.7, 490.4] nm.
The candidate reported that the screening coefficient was 493.191 nm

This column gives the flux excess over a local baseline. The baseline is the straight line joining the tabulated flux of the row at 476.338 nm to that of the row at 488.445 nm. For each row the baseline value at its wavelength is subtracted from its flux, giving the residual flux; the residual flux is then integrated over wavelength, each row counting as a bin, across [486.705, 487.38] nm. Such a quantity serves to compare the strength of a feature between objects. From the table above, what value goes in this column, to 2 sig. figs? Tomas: 1.6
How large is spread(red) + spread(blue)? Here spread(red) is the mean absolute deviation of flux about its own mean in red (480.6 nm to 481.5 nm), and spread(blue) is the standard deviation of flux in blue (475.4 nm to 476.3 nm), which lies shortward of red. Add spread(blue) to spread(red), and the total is 1.4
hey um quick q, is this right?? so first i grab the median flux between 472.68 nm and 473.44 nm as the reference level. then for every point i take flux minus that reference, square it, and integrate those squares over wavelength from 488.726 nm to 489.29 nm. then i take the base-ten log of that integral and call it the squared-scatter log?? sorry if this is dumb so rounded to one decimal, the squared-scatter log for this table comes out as 1.0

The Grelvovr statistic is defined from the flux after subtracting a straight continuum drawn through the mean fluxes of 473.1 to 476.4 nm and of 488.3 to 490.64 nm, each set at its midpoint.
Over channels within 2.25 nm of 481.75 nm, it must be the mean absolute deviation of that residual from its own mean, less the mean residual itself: -3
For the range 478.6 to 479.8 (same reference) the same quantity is 1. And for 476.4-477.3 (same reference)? -1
